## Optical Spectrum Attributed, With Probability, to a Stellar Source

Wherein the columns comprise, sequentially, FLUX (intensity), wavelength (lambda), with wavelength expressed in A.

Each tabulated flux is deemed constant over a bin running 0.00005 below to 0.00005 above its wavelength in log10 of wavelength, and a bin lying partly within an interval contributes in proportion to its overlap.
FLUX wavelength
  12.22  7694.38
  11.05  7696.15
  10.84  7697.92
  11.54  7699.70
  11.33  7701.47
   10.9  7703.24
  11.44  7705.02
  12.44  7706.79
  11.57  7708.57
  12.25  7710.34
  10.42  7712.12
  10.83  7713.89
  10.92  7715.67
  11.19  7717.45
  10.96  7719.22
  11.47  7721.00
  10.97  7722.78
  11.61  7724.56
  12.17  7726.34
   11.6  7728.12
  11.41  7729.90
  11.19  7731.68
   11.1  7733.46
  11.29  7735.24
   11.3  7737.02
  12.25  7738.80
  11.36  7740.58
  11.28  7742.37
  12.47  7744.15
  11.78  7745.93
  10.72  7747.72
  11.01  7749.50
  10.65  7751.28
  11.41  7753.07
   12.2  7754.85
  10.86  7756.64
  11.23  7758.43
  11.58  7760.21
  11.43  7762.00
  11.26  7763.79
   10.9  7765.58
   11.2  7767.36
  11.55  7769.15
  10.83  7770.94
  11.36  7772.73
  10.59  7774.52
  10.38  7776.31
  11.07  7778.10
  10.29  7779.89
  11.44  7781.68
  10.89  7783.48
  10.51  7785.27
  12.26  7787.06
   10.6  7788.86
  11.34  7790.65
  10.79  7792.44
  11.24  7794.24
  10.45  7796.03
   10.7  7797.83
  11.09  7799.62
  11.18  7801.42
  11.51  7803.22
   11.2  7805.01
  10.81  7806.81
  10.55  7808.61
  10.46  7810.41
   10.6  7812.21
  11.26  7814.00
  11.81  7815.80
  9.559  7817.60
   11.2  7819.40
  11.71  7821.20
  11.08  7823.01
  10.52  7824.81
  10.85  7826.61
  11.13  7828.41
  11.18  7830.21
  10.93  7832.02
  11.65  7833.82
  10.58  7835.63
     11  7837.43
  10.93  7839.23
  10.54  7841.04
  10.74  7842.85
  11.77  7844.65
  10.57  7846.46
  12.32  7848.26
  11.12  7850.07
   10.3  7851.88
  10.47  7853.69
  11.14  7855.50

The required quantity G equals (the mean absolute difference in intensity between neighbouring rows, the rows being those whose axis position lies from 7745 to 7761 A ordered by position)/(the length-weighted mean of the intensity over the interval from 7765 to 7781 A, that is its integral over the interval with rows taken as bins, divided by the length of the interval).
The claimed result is 0.061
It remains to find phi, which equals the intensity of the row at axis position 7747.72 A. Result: 10.72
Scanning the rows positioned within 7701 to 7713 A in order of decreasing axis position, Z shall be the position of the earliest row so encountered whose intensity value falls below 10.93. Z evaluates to 7712.12 A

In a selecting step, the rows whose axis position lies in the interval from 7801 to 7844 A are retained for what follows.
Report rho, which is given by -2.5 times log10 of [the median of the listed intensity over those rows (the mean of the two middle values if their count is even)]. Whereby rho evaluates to -2.60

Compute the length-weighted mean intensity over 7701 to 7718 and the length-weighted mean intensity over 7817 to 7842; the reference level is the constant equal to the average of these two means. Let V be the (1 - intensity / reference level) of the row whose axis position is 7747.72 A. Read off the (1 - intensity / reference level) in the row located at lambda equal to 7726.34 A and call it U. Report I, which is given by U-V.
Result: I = -0.13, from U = -0.09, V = 0.04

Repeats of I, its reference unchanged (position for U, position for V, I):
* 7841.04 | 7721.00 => 0.08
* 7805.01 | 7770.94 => -0.03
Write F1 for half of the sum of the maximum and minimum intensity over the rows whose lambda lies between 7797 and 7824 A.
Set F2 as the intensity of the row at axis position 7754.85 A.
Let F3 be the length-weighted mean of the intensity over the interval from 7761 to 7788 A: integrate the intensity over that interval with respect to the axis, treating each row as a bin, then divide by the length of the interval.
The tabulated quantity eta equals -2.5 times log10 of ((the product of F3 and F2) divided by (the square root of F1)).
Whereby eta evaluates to -4.04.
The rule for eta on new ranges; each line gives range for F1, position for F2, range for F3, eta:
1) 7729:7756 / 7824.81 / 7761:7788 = -3.84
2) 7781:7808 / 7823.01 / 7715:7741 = -3.93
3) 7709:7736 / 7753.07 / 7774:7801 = -3.92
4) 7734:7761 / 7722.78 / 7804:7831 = -3.87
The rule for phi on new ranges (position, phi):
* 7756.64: 10.86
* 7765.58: 10.9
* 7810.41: 10.46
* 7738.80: 12.25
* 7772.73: 11.36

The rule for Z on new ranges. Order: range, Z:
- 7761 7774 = 7770.94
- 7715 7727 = 7715.67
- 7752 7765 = 7756.64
